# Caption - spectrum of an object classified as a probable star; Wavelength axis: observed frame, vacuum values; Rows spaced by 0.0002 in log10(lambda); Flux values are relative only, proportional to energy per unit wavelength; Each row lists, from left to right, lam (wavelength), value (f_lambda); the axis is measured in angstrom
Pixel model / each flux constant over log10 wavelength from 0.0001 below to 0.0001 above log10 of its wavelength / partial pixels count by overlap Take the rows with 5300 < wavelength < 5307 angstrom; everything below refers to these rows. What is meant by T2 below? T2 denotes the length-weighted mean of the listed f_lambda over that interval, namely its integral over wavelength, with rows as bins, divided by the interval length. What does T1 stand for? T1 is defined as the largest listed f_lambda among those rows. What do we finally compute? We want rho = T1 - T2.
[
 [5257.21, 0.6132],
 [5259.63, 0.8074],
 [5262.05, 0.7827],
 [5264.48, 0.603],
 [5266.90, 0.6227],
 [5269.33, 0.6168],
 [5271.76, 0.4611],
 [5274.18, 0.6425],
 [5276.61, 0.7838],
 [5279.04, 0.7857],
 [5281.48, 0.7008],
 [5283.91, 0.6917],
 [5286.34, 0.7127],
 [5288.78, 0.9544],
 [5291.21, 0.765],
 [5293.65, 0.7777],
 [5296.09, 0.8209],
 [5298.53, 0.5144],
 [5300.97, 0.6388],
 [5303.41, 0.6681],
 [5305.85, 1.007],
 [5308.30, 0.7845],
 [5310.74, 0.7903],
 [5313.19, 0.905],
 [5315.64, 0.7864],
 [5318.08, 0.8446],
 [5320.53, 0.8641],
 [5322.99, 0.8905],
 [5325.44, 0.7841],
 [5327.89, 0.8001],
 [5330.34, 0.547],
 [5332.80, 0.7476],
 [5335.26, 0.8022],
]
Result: 0.23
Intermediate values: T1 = 1.007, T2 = 0.77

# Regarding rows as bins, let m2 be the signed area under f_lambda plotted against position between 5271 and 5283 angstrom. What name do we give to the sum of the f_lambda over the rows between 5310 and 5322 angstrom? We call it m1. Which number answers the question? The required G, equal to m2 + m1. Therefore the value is 12.4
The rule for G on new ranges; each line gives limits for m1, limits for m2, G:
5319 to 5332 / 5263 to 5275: 11.0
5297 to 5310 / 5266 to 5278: 11.1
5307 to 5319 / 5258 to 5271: 12.9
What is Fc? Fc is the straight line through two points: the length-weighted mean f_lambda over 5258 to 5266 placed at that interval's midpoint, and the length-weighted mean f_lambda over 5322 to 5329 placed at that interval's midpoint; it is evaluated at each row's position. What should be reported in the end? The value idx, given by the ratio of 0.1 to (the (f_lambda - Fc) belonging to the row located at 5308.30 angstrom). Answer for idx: -8.8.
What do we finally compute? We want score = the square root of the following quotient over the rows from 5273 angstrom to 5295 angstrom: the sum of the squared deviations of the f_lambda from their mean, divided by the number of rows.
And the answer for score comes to 0.084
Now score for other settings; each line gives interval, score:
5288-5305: 0.131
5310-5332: 0.100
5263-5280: 0.104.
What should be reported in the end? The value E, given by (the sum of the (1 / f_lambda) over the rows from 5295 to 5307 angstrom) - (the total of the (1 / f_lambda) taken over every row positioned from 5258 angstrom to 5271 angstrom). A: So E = -0.2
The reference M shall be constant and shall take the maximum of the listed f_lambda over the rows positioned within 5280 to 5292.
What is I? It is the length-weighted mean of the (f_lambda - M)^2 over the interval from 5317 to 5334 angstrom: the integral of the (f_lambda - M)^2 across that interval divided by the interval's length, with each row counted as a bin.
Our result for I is 0.041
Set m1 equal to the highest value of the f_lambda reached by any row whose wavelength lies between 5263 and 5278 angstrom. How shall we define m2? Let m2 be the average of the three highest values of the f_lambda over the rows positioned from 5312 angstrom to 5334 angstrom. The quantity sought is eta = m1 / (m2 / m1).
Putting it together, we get 0.69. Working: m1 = 0.7838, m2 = 0.89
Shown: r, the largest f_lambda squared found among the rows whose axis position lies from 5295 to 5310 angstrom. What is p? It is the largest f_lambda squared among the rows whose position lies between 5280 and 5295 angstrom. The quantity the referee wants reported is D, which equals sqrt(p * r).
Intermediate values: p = 0.91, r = 1.0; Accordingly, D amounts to 0.96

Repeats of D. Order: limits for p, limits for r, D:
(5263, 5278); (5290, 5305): 0.64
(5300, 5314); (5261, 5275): 0.79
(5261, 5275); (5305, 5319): 0.79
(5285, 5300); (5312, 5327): 0.86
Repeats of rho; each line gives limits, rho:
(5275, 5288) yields 0.05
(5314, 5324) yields 0.04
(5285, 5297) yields 0.15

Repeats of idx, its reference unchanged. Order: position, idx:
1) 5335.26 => -2.7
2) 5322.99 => 1.4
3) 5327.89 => -3.6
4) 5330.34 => -0.4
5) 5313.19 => 1.0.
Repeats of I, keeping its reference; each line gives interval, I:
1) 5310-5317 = 0.019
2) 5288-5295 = 0.024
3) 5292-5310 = 0.063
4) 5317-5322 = 0.010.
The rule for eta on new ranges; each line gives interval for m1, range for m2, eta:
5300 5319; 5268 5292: 1.21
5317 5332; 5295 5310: 0.91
